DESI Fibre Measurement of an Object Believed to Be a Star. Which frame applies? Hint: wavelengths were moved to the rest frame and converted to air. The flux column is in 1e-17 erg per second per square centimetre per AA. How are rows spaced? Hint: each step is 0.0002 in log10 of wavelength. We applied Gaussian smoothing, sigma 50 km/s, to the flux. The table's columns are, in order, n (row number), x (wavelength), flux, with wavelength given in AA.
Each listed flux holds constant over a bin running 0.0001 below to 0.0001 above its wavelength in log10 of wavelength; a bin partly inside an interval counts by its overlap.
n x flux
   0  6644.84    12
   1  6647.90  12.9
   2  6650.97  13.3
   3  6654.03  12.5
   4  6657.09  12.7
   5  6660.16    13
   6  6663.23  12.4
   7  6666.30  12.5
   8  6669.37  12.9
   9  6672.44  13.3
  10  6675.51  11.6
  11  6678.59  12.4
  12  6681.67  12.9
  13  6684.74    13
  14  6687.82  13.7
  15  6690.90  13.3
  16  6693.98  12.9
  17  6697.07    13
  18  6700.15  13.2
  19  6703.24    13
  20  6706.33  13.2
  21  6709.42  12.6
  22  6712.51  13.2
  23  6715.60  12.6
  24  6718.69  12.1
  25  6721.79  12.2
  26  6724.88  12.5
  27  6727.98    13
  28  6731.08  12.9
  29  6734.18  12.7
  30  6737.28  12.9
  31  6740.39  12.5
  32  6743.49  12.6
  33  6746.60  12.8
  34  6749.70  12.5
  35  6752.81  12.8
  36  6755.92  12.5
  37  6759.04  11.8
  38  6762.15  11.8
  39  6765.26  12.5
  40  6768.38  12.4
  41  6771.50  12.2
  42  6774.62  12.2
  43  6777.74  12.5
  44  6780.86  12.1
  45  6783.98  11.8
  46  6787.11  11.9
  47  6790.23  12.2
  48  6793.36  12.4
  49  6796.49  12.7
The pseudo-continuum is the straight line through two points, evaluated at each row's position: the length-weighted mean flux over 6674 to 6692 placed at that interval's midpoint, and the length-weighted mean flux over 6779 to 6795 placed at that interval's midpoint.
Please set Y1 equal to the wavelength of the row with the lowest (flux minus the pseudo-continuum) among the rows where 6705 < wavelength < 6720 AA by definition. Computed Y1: 6718.69 AA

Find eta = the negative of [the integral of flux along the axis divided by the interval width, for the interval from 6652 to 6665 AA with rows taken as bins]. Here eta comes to -12.7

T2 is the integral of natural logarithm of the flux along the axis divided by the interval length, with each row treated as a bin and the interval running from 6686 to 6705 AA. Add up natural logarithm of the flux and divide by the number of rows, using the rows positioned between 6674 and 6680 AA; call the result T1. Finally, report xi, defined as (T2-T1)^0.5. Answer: 0.306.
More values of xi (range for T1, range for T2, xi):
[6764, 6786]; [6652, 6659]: 0.190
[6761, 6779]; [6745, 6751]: 0.182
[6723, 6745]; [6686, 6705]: 0.184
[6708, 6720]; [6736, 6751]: 0.058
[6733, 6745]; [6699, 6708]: 0.181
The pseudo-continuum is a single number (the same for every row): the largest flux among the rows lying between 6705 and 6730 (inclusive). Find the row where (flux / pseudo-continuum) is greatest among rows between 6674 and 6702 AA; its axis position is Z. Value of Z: 6687.82 AA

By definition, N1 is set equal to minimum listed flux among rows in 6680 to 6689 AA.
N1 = 12.9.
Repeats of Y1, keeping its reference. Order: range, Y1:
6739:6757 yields 6740.39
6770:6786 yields 6783.98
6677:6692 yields 6678.59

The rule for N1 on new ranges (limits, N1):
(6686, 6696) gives 12.9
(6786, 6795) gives 11.9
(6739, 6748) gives 12.5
